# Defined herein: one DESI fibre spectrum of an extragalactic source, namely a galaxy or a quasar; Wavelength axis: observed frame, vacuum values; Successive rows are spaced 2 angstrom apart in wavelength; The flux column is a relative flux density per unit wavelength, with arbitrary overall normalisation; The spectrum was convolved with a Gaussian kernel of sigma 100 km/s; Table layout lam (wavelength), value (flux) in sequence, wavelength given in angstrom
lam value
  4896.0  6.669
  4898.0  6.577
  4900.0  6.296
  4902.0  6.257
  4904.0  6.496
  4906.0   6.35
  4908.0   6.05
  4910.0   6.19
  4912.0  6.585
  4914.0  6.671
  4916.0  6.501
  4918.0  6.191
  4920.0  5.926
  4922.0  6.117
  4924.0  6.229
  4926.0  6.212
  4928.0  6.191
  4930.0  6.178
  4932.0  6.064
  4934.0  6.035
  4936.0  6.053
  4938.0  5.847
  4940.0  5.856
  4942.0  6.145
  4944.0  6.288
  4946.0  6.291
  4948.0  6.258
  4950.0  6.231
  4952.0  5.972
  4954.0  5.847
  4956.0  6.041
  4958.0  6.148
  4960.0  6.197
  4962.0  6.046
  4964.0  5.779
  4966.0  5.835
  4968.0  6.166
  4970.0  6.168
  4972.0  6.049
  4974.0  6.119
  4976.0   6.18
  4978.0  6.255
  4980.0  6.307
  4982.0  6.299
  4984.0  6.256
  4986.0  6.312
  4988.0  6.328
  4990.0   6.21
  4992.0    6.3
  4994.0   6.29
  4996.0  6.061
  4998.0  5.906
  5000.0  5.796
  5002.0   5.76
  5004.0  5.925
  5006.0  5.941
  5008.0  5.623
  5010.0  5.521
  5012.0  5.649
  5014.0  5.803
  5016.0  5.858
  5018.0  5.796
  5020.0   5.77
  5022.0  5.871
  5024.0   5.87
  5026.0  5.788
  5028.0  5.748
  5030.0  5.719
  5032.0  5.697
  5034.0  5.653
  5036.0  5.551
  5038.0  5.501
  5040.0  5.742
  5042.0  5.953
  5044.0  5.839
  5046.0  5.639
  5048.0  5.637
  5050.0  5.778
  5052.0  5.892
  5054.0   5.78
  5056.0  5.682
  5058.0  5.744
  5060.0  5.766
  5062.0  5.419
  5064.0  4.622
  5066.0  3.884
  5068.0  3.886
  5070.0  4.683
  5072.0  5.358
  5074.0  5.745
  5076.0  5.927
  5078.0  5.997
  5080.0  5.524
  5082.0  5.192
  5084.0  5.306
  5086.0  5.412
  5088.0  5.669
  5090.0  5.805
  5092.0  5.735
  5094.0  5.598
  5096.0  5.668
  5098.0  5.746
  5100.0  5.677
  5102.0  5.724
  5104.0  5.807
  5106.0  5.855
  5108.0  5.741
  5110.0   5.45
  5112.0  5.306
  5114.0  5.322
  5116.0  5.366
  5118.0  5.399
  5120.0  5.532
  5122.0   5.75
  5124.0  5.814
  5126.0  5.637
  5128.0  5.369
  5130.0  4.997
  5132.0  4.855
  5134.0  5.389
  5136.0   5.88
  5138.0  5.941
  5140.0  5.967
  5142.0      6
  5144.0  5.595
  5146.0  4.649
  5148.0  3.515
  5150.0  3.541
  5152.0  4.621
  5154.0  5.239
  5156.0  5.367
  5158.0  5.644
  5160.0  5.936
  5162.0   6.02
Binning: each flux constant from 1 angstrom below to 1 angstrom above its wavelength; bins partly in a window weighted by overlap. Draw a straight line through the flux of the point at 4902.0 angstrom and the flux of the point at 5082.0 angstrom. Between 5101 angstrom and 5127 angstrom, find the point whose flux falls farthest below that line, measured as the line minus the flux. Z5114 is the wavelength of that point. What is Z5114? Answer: 5112.0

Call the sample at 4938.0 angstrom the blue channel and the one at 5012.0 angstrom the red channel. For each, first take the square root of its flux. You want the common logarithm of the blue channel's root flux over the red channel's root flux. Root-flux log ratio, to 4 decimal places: 0.0075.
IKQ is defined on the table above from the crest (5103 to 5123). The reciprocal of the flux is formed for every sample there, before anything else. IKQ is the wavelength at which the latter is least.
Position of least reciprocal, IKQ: 5106.0 angstrom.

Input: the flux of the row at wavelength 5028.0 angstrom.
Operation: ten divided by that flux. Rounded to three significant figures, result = 1.74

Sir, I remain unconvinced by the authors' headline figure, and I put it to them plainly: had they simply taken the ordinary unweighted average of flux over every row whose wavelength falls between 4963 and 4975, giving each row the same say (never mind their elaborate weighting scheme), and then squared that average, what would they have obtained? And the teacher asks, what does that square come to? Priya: 36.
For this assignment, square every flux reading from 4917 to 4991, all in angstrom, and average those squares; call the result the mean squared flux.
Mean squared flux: 38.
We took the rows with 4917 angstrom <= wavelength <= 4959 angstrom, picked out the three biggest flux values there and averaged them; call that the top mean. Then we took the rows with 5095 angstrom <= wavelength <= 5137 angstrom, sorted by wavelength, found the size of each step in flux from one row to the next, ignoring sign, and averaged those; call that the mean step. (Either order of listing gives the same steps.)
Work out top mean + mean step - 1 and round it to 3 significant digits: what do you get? 5.45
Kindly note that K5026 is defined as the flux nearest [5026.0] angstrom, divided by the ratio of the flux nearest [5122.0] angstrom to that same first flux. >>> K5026 5.83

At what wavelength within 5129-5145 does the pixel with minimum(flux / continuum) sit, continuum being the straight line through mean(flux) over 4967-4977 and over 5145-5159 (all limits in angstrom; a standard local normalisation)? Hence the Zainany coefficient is 5132.0 angstrom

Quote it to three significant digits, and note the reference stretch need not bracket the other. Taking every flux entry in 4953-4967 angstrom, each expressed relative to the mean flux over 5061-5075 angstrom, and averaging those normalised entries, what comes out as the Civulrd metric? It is 1.25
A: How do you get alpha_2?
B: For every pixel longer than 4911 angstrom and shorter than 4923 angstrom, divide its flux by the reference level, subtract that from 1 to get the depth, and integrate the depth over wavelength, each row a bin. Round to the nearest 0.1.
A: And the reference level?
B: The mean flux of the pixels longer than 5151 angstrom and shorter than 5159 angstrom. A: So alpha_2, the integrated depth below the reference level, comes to -2.6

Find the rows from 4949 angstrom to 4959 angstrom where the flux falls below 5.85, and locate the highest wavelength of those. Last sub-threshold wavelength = 4954.0 angstrom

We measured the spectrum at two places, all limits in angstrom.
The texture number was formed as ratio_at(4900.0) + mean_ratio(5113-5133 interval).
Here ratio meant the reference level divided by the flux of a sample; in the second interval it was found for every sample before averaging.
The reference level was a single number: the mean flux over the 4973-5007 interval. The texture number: 2.11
